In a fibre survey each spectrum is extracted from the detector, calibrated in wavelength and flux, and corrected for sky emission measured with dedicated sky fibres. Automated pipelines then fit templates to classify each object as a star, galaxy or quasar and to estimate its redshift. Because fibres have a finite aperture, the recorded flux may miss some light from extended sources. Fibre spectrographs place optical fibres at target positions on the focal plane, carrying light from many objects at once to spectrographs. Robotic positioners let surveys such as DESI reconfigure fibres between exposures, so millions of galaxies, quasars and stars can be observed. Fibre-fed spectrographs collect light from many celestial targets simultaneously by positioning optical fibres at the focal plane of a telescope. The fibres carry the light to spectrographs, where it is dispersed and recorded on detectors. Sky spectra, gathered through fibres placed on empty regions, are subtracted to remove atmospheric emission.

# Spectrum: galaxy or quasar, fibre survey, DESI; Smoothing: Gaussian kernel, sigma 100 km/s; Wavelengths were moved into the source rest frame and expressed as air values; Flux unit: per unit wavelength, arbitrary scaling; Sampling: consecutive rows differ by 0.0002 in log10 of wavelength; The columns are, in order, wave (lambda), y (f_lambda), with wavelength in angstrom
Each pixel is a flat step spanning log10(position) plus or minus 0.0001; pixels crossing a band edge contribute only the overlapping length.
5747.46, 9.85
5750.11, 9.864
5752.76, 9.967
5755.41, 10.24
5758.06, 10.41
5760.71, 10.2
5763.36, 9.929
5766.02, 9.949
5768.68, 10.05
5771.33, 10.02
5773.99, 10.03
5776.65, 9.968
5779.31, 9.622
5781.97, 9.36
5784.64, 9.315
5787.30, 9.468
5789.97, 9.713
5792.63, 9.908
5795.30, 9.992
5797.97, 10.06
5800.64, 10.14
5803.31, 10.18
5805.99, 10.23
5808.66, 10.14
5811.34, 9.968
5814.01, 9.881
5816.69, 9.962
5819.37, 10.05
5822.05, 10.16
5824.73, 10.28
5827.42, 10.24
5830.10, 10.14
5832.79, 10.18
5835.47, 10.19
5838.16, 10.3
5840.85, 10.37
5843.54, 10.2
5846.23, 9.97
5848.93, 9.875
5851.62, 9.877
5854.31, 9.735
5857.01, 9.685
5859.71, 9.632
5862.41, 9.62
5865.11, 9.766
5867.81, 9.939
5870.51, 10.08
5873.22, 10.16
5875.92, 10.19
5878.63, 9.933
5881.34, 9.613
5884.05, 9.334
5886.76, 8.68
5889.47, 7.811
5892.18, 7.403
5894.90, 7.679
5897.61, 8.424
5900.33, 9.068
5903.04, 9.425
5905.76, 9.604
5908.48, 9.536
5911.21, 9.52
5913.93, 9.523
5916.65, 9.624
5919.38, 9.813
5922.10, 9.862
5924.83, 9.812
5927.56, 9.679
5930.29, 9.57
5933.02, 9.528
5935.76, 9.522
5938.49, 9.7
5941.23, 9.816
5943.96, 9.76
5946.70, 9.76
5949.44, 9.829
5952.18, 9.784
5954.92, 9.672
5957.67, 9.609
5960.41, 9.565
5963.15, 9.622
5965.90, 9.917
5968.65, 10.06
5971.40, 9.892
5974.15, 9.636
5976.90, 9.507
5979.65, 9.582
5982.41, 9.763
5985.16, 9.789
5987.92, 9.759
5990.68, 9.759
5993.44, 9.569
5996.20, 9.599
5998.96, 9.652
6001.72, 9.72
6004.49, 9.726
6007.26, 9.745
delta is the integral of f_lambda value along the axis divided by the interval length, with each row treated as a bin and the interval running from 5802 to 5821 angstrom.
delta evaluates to 10.1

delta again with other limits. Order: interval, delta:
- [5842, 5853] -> 10.0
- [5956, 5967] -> 9.7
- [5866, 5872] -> 10.0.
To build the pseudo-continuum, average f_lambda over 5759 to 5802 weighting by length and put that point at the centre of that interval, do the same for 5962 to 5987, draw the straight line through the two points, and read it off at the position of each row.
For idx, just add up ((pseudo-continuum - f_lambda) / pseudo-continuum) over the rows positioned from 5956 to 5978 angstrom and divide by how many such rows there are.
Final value 0.003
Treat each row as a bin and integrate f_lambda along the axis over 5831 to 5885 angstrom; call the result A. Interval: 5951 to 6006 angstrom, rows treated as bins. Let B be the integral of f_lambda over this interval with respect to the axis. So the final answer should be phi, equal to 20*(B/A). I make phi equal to 19.9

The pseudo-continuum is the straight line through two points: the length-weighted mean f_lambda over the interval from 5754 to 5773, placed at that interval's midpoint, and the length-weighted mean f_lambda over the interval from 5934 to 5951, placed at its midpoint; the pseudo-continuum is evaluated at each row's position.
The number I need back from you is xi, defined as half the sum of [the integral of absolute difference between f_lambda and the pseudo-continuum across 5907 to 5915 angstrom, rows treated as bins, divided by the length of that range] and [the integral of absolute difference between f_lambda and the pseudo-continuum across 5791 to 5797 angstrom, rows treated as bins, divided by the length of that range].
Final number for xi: 0.19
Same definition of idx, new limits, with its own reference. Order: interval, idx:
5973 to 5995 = 0.008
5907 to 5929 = 0.012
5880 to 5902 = 0.133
